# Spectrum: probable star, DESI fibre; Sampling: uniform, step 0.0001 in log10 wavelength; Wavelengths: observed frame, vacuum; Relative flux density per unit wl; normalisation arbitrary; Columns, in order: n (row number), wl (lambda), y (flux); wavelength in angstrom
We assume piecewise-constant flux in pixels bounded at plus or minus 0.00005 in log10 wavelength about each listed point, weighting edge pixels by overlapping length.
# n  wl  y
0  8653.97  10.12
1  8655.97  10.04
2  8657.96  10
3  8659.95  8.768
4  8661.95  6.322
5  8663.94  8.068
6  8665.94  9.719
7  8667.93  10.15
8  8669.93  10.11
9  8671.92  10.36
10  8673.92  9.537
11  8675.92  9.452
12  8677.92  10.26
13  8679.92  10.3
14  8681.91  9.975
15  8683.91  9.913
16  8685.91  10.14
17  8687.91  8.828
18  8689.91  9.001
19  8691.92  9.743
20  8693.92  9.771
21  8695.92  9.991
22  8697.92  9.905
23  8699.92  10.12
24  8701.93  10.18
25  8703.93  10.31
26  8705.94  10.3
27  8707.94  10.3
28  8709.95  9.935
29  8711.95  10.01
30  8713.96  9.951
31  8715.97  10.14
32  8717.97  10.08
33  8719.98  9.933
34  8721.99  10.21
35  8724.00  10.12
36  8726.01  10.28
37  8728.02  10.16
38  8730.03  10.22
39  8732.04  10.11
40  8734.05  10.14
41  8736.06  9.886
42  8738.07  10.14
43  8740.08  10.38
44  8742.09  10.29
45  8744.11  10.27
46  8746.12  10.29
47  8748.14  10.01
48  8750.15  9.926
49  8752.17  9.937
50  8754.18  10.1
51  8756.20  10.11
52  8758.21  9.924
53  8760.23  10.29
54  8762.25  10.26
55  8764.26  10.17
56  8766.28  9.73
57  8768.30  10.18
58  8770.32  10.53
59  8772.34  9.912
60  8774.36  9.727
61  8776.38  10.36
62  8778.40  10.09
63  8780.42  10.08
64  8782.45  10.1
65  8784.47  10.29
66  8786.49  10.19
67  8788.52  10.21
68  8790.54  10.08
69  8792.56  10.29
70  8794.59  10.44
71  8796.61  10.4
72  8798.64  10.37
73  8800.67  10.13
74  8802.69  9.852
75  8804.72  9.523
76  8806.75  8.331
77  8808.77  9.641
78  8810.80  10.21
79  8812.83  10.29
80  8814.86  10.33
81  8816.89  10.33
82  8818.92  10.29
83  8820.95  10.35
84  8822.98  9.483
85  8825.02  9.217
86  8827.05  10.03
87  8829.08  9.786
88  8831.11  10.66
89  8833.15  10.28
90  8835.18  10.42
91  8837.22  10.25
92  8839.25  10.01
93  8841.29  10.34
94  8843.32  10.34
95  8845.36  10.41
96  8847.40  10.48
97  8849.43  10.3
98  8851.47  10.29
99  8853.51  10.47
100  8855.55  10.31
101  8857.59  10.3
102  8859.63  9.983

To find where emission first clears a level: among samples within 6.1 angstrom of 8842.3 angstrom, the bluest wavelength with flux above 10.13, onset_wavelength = 8837.22 angstrom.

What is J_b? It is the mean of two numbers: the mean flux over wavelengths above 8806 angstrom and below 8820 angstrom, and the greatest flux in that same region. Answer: 10.1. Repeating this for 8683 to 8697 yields 9.9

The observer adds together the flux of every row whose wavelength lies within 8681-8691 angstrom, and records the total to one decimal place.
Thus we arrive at 47.9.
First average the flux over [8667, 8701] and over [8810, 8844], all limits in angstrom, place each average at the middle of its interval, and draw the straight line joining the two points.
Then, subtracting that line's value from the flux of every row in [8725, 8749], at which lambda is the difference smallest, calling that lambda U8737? 8736.06 angstrom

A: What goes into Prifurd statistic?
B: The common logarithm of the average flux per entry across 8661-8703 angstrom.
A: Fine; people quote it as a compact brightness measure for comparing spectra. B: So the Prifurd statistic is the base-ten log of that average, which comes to 0.98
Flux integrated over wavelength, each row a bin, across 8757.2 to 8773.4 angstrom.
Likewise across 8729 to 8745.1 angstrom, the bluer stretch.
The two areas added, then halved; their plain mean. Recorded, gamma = 164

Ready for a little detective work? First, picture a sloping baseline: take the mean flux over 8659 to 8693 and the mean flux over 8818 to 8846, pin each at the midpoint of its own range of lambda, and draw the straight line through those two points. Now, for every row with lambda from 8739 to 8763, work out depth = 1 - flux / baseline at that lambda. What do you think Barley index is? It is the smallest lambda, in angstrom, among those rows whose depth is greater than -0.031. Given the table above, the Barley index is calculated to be 8748.14 angstrom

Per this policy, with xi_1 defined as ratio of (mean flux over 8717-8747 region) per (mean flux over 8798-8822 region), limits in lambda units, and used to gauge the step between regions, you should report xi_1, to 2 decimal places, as 1.02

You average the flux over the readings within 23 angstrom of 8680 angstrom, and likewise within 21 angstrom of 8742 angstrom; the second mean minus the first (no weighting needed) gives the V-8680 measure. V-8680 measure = 0.55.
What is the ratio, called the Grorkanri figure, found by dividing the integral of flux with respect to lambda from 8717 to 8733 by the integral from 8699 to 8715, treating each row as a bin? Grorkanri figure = 1.00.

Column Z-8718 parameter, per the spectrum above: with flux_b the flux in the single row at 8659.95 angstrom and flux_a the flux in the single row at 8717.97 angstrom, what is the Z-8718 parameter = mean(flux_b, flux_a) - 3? 6.42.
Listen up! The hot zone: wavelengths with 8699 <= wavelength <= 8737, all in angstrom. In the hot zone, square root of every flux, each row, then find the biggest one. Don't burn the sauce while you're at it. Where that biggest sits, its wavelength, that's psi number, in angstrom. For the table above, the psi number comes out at 8703.93 angstrom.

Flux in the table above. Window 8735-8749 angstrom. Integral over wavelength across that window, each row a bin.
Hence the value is 143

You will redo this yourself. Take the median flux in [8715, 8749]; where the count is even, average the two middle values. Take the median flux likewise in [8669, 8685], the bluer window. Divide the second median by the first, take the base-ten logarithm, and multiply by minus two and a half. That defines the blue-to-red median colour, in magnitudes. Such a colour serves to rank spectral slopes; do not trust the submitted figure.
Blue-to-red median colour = 0.010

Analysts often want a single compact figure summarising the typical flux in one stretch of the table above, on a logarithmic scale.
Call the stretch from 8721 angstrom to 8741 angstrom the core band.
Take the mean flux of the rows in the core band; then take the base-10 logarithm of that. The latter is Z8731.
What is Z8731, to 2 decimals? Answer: 1.01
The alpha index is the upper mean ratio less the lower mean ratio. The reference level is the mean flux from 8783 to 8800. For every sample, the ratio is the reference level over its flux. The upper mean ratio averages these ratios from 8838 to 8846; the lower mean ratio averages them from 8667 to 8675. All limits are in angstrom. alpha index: -0.024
